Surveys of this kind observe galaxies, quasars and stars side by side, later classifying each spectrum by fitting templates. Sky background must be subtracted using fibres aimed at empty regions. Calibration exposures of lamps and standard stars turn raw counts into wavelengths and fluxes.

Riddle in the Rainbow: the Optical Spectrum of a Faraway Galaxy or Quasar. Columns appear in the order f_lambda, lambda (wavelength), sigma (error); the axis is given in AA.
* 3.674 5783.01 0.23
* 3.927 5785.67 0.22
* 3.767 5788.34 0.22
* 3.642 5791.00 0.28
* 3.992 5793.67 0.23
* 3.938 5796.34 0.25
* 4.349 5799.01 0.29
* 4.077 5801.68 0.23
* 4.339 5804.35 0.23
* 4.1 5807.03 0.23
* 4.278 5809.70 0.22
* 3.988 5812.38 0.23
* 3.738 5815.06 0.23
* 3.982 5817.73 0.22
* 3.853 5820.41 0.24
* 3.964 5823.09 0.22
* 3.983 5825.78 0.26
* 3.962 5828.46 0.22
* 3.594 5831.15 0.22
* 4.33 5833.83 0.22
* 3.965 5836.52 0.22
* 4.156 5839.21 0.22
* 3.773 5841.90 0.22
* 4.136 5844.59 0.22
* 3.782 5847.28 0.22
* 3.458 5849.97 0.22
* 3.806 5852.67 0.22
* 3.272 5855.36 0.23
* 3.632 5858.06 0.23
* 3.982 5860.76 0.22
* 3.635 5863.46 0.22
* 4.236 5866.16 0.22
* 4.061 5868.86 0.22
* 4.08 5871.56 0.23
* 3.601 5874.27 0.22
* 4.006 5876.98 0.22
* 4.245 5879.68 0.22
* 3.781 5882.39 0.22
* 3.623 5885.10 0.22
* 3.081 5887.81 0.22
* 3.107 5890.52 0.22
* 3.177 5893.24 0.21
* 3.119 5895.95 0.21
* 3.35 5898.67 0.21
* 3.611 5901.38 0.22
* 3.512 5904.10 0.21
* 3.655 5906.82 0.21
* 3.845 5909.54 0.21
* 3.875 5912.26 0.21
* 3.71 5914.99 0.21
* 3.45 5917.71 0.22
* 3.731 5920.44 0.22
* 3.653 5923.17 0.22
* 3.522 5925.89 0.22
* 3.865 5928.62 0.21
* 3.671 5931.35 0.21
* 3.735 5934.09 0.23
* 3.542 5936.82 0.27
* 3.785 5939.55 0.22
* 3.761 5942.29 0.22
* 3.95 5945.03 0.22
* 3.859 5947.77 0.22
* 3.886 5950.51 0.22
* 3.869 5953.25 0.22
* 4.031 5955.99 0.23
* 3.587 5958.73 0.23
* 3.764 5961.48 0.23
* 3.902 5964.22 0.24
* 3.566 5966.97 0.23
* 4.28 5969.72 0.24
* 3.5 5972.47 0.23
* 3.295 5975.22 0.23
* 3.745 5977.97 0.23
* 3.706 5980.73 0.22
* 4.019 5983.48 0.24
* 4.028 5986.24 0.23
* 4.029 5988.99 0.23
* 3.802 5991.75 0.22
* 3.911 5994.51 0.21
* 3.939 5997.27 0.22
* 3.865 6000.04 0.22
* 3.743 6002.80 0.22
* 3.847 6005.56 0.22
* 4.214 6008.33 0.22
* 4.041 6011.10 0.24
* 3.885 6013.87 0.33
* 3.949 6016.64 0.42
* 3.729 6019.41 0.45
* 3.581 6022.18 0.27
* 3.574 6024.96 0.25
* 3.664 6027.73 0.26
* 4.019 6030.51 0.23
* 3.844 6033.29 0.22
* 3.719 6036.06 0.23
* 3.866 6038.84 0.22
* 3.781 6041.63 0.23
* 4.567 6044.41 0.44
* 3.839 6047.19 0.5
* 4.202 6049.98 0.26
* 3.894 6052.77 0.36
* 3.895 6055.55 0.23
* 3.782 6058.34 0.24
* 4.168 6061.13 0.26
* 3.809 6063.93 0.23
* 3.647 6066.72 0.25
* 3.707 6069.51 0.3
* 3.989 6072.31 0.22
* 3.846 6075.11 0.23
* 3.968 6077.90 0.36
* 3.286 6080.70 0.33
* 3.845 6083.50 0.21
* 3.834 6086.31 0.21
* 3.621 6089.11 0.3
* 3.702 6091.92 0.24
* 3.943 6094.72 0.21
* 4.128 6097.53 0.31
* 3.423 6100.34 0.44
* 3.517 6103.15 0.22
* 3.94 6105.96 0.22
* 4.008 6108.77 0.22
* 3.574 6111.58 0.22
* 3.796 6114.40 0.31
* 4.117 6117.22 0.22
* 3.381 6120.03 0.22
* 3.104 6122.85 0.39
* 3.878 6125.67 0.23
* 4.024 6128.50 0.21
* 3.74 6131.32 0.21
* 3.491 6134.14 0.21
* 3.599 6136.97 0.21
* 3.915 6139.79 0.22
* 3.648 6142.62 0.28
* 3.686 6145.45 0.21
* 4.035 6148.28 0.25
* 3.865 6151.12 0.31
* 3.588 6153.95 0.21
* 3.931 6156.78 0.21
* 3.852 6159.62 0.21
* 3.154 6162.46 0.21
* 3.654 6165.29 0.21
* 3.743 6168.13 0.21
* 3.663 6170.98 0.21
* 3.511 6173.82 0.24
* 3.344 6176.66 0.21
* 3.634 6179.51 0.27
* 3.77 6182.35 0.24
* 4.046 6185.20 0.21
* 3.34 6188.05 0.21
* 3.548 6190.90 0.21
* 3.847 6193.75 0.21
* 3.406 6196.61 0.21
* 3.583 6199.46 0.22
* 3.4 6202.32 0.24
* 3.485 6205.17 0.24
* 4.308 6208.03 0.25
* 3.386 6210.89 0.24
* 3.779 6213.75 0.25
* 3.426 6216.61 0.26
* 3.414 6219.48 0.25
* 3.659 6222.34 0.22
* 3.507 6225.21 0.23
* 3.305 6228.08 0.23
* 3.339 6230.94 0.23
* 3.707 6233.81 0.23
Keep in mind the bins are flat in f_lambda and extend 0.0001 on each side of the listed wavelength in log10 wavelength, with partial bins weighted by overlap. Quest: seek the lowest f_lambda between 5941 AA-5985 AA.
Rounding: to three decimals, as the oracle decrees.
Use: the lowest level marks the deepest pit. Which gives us 3.295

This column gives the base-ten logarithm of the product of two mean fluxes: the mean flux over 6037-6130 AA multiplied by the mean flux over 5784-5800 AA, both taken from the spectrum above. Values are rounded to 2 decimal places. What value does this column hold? 1.18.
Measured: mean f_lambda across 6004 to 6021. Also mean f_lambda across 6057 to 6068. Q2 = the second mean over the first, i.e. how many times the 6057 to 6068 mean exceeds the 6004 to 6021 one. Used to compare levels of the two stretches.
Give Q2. 0.98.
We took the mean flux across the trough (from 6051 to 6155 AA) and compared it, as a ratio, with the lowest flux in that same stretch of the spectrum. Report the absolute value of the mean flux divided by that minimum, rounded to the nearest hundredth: 1.21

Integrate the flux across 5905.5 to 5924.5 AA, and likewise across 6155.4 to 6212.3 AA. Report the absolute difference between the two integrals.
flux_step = 136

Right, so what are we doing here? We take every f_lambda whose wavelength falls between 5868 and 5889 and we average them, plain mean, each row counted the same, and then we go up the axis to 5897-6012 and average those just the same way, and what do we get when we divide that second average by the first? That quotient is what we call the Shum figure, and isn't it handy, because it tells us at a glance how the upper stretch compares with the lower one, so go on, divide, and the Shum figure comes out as 0.99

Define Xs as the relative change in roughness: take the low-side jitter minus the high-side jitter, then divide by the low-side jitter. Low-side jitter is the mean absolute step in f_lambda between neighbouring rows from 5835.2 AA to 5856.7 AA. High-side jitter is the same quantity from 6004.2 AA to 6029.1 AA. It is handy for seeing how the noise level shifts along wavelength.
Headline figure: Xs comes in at 0.57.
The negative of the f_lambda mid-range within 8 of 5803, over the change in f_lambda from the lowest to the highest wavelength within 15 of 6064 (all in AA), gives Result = 18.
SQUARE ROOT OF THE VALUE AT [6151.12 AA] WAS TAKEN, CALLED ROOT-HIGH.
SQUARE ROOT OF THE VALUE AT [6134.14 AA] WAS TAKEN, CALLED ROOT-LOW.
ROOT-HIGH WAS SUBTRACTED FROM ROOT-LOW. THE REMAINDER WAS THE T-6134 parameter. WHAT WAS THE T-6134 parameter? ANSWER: -0.10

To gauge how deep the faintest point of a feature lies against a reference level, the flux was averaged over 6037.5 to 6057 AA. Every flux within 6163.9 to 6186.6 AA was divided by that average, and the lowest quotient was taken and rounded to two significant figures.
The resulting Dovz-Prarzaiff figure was 0.83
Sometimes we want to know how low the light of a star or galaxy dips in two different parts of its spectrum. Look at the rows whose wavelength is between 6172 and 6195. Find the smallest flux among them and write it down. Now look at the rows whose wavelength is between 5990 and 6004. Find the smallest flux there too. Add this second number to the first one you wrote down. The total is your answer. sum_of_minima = 7.08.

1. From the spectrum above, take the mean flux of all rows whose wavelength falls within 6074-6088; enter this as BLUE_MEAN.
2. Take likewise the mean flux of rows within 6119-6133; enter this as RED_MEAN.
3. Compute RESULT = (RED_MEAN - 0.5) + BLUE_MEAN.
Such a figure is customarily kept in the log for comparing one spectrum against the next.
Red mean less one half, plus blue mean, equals 6.9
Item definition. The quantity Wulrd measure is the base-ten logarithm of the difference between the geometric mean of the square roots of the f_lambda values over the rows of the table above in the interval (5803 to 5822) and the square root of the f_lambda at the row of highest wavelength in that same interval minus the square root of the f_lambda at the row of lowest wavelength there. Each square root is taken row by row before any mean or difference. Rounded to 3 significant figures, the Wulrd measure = 0.328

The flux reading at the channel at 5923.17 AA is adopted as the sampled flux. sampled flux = 3.653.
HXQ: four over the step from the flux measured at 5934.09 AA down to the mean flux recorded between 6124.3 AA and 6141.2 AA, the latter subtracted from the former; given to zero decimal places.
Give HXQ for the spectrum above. -101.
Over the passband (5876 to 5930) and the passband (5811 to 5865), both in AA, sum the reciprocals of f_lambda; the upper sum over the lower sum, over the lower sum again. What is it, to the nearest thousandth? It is 0.206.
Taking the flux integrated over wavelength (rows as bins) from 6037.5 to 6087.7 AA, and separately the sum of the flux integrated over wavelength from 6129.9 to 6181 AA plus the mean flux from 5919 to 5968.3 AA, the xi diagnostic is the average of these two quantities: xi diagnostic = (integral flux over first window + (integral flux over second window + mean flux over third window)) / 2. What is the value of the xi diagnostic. 193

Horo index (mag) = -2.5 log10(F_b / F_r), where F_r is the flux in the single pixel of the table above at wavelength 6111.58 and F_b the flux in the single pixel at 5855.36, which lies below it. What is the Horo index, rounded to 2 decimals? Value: 0.10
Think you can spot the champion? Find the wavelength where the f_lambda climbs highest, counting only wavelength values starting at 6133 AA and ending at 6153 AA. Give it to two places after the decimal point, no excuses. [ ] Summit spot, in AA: 6148.28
